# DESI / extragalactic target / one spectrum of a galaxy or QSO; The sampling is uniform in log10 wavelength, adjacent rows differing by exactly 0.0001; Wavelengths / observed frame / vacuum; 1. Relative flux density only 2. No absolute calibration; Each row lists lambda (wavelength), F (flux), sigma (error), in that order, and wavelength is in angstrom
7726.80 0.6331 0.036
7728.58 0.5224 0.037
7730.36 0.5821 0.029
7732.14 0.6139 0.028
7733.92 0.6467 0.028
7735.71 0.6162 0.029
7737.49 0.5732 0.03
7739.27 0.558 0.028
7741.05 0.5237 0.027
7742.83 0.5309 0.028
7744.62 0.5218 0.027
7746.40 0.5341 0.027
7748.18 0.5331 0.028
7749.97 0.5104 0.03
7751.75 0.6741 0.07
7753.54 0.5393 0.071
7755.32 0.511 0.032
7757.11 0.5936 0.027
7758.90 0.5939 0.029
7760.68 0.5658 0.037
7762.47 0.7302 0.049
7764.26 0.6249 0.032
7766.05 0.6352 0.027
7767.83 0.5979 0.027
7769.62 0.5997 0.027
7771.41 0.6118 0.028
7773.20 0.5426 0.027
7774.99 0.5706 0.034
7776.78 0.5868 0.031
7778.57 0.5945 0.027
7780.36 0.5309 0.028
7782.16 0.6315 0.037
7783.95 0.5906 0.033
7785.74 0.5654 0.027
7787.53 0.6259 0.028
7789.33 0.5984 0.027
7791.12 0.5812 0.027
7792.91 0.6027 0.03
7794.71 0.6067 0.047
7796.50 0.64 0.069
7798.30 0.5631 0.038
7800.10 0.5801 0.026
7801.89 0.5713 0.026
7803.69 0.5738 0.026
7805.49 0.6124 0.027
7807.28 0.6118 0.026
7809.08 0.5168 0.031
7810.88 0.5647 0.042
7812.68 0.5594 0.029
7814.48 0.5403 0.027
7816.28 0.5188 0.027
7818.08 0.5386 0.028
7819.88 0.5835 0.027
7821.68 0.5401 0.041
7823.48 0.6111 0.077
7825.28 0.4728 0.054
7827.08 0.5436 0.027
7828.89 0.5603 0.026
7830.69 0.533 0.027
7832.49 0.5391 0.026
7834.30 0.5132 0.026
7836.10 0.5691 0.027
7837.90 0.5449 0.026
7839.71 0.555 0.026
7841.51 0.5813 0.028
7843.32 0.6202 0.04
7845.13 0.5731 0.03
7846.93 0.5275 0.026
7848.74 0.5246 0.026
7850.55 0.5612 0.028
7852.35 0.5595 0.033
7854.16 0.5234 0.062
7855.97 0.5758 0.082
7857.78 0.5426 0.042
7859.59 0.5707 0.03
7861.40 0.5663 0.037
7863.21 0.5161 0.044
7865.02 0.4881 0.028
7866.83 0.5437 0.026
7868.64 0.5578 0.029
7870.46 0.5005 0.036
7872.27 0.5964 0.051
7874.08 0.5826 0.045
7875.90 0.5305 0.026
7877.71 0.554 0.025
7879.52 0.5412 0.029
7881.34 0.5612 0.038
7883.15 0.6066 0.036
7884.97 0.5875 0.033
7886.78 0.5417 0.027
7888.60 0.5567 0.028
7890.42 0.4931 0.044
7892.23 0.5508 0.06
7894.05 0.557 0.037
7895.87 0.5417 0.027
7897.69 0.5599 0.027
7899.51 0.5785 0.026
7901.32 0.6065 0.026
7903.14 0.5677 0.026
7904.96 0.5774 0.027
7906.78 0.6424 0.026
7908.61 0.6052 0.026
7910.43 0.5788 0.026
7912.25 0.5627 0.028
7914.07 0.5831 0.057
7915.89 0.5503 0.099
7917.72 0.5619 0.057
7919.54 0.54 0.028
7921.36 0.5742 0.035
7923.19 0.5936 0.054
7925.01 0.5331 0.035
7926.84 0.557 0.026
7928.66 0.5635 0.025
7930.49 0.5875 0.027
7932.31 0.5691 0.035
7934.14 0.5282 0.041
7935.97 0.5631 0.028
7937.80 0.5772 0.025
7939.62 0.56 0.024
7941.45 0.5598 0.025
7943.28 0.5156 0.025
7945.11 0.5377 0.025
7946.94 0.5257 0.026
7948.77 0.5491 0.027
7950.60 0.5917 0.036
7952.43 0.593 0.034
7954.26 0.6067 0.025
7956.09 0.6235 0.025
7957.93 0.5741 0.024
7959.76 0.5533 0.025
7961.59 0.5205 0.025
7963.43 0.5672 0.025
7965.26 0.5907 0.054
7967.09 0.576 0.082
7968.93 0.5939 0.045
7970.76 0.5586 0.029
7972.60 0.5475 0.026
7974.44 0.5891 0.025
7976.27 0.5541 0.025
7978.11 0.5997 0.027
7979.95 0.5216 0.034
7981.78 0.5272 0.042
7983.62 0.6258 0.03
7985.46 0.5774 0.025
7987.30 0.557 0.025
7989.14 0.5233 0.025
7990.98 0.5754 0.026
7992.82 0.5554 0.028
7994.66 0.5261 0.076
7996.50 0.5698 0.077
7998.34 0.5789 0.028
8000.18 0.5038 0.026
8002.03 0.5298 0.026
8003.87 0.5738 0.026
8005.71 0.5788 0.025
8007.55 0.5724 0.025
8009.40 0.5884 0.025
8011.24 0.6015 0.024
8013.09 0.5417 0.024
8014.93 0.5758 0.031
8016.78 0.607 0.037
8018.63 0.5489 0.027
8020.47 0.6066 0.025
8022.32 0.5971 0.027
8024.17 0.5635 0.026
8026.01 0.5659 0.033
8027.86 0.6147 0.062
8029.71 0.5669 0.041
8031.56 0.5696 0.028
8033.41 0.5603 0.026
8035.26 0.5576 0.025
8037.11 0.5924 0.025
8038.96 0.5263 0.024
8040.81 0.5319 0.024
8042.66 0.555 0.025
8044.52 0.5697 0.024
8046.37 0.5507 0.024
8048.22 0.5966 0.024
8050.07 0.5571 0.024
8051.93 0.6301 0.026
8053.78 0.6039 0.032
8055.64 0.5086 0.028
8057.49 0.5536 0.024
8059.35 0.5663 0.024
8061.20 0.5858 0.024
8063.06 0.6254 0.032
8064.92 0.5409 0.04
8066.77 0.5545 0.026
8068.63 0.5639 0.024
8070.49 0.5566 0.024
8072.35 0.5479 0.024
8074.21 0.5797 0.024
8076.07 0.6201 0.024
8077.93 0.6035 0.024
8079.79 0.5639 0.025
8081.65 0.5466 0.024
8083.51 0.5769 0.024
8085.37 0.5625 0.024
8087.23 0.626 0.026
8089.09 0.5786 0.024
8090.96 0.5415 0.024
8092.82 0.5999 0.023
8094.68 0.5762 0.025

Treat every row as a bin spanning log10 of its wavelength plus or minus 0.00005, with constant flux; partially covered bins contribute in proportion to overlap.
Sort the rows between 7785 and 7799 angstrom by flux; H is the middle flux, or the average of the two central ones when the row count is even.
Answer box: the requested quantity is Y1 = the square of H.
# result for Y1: 0.361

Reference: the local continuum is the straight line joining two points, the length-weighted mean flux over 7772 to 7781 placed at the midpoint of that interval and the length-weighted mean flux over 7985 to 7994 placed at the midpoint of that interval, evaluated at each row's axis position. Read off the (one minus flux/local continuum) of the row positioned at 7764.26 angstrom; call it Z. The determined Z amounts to -0.10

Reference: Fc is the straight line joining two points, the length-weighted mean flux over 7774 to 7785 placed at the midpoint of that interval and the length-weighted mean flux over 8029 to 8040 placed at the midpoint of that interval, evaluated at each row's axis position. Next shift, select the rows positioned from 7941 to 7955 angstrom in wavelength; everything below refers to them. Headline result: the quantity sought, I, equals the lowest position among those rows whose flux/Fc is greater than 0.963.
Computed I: 7941.45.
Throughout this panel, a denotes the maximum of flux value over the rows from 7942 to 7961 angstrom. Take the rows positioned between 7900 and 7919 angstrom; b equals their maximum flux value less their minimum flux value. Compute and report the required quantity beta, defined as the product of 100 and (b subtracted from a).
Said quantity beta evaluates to 53.1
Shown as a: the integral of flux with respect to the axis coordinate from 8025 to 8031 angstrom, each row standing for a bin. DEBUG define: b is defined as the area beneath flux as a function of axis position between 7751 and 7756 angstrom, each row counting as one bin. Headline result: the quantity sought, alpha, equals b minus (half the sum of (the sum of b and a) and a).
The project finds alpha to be -2.1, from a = 3.5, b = 2.9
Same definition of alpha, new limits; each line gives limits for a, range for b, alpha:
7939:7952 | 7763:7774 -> -3.8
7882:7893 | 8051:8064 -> -2.3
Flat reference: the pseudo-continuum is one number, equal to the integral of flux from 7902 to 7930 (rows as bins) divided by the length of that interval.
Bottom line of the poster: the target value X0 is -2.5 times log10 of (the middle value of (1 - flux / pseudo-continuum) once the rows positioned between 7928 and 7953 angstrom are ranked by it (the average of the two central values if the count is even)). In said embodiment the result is 4.24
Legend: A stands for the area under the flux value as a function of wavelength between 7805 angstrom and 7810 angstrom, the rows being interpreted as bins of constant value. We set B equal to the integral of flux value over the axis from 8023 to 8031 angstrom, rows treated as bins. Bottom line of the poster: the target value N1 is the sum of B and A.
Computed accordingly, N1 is 7.5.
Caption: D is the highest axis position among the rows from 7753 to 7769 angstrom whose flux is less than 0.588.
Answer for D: 7760.68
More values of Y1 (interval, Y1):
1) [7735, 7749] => 0.285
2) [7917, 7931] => 0.317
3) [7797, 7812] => 0.328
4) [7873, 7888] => 0.311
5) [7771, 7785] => 0.347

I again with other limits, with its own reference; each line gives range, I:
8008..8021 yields 8009.40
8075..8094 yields 8076.07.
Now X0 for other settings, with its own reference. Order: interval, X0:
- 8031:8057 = 4.02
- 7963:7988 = 6.47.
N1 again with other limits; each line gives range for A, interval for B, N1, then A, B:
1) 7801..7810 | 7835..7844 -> 10.3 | 5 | 5.1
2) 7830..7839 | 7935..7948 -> 12.0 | 5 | 7.1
